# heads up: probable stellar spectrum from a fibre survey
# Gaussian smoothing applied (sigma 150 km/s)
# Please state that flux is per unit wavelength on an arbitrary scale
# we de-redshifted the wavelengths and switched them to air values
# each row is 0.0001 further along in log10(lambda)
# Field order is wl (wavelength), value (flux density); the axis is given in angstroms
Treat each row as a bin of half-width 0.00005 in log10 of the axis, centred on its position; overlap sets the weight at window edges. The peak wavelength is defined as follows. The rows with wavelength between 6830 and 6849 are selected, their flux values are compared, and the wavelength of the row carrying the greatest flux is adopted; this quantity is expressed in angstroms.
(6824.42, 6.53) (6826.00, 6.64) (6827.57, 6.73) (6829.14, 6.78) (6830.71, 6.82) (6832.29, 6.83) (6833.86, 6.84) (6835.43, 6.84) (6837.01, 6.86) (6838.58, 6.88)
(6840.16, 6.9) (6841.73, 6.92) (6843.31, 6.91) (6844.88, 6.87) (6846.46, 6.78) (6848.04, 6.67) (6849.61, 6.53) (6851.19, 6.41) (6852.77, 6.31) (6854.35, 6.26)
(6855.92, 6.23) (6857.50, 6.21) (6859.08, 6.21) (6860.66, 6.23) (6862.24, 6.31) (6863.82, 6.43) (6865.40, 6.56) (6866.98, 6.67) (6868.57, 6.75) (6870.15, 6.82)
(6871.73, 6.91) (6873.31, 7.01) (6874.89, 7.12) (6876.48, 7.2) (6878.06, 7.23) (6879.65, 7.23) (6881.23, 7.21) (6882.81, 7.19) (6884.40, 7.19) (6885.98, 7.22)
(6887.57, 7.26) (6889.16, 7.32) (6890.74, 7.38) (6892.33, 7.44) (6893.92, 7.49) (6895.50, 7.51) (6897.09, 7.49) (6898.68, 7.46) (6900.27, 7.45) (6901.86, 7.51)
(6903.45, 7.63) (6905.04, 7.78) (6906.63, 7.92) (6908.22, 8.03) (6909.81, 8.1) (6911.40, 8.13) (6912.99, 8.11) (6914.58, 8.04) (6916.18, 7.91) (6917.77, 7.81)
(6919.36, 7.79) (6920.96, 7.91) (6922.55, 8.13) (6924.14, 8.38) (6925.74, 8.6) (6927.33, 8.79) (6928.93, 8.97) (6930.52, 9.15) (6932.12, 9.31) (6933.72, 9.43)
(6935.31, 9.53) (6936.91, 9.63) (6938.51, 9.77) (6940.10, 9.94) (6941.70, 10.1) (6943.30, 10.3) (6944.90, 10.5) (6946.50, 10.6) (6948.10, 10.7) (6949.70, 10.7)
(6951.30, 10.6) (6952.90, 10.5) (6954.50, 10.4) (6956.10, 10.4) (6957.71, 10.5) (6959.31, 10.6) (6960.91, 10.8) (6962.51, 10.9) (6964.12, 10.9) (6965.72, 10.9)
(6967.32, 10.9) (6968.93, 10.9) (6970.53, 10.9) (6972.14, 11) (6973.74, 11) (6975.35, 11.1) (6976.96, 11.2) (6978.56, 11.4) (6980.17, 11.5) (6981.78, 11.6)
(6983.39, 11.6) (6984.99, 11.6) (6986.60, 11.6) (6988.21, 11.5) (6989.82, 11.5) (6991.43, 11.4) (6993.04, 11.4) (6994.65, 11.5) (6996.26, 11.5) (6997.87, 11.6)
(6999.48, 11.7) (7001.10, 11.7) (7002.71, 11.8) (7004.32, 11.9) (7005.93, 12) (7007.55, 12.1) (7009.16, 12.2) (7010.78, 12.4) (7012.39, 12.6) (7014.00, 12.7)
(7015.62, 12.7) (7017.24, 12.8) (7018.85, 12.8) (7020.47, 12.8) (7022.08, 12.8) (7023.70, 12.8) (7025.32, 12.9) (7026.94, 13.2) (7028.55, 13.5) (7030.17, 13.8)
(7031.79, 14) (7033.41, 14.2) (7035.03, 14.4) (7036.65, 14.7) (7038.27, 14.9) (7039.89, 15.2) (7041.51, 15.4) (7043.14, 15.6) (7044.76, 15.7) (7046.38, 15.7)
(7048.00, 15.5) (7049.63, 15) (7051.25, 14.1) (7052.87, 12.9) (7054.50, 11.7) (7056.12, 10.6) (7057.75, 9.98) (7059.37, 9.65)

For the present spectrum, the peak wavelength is 6841.73 angstroms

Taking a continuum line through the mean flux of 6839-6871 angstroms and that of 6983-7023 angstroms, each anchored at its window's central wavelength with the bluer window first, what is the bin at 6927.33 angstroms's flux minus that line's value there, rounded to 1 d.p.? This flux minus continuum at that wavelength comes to -0.4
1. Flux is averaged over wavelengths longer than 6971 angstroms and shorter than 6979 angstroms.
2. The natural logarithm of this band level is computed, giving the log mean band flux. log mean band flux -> 2.41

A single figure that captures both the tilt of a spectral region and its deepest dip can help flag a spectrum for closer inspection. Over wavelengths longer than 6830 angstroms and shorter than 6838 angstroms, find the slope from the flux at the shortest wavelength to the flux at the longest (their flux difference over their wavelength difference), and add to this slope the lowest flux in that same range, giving 6.8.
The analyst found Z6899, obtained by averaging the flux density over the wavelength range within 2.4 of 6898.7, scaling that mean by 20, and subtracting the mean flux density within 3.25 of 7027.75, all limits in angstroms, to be 136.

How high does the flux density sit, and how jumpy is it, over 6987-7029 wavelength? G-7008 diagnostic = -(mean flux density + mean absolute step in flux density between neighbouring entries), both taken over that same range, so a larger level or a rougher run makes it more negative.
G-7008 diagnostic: -12.3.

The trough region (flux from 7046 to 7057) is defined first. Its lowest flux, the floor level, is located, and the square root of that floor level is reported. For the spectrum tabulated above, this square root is 3.26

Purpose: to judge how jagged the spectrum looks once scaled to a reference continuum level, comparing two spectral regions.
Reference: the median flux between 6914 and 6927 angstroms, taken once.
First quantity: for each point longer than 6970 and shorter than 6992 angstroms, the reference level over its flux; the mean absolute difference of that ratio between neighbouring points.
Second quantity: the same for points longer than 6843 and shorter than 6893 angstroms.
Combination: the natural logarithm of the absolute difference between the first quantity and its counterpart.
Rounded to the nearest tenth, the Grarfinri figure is -4.9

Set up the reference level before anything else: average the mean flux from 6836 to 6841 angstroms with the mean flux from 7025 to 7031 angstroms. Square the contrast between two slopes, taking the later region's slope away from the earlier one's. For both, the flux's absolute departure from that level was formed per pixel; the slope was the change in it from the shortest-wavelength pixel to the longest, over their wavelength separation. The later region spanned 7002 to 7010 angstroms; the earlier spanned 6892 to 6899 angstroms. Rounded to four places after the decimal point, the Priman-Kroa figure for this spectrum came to 0.0042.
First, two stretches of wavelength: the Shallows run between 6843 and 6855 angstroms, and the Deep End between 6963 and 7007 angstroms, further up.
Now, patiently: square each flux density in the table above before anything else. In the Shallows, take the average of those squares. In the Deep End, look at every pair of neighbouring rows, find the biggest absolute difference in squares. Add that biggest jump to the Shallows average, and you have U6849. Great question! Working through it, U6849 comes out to 48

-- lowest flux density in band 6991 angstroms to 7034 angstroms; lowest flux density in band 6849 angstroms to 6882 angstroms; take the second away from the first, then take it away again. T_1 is -1.0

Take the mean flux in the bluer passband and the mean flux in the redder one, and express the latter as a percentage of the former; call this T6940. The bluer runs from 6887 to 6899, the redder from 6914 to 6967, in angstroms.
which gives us 130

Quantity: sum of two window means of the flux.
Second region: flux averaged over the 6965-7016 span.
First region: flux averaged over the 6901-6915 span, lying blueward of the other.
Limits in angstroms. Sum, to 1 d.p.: 19.5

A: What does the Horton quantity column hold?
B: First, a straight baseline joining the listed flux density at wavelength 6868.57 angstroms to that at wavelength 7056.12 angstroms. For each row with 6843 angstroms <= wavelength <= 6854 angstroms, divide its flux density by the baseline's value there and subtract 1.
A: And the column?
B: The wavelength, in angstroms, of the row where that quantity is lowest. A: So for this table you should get 6852.77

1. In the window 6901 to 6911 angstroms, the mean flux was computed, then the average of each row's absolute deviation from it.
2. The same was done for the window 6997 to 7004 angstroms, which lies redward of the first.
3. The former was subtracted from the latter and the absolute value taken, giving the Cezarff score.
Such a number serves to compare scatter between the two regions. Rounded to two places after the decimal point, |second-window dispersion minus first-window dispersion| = 0.14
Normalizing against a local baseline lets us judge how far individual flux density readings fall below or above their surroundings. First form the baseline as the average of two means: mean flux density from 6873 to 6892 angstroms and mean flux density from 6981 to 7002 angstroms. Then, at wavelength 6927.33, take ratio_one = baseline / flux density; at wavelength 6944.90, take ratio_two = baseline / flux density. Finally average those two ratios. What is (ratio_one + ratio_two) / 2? 0.98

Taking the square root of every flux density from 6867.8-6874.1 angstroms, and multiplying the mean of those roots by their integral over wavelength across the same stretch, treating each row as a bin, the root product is 43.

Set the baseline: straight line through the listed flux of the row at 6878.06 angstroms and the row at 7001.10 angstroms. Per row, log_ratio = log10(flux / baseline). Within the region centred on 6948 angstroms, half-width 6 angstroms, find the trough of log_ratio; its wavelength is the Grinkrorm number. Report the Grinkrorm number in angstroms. 6952.90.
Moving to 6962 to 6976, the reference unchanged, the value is 6973.74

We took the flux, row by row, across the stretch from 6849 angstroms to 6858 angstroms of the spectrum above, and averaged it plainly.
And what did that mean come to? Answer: 6.3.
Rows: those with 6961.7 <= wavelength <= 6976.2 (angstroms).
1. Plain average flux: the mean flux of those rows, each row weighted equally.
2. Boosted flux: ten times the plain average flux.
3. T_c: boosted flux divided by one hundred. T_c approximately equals 1.1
